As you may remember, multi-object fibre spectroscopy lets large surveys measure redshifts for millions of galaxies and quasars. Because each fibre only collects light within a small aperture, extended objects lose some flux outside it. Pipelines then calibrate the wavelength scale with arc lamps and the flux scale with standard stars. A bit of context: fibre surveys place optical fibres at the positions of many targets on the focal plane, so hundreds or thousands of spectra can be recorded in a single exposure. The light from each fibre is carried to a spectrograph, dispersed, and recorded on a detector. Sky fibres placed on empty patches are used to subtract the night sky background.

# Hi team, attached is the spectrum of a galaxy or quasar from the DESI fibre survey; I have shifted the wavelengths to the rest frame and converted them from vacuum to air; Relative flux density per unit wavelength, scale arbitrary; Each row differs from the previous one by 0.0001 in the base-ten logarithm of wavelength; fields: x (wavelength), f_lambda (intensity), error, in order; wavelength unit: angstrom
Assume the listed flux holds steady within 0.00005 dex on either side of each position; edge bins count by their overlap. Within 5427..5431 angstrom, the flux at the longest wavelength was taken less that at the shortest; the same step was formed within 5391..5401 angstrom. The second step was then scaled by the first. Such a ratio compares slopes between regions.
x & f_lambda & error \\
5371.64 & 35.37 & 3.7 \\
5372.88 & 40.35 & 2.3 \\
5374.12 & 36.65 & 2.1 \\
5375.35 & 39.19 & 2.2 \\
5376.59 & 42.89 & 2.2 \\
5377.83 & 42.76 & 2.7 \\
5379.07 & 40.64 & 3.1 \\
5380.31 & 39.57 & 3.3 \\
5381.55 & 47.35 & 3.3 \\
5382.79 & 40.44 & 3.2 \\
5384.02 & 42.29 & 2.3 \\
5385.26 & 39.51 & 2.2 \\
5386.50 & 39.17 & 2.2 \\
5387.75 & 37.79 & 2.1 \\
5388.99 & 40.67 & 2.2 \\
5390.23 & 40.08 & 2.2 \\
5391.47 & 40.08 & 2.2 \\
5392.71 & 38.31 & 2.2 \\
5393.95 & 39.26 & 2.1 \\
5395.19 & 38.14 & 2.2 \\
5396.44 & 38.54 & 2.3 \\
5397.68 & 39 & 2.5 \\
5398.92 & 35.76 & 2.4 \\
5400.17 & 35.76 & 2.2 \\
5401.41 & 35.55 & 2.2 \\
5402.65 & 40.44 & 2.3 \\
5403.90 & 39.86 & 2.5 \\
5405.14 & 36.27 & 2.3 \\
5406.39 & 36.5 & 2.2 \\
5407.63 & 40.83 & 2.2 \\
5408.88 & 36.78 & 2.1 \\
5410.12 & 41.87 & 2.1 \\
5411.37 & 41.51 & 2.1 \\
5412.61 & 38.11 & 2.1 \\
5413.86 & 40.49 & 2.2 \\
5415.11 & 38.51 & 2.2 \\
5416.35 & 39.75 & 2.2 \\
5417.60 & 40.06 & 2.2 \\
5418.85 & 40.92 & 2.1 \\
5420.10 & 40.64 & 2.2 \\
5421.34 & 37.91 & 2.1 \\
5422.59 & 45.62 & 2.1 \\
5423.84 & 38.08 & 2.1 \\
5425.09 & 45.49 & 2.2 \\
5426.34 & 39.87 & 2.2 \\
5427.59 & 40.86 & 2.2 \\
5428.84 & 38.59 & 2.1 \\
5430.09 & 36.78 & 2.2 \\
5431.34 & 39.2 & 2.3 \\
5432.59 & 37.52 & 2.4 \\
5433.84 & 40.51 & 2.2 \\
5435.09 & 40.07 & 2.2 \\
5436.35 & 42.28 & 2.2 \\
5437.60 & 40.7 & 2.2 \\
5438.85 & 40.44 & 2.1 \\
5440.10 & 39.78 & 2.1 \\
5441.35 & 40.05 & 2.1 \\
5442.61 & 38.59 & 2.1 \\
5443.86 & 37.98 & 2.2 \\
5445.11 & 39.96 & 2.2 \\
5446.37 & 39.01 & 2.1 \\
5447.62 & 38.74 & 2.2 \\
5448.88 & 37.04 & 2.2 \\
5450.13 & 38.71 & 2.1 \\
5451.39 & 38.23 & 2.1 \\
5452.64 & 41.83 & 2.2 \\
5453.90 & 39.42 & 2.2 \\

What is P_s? 1.1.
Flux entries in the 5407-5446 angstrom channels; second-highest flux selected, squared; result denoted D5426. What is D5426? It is 2069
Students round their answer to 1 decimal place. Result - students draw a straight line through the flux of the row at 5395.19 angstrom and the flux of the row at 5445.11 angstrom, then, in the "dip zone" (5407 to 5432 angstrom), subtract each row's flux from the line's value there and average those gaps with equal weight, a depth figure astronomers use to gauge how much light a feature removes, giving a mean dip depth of -1.1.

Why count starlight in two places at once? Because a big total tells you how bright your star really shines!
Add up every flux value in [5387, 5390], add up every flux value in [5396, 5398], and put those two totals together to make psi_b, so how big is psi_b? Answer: 156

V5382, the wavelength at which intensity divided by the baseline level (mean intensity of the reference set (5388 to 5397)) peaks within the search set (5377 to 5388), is 5381.55 angstrom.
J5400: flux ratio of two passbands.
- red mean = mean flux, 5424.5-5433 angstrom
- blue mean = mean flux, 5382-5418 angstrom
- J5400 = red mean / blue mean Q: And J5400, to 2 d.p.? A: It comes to 1.02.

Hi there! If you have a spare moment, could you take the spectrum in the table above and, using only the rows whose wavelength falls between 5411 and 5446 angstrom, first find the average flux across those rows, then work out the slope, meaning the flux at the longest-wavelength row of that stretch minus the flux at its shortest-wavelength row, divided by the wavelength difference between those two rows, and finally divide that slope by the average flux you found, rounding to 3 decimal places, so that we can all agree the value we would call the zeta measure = -0.001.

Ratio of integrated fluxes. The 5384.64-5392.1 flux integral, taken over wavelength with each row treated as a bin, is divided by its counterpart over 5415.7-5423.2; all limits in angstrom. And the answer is 0.96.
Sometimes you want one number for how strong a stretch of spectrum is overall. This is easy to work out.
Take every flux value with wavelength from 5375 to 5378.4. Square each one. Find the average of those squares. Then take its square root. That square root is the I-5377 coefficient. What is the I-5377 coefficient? 41.6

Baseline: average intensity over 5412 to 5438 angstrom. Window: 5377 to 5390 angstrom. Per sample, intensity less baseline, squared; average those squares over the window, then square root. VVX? 2.7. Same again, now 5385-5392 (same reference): 1.1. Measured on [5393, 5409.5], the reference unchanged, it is 2.8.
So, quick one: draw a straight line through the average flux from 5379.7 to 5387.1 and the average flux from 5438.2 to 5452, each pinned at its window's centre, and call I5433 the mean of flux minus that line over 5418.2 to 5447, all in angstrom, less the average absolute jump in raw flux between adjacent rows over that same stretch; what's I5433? -1.9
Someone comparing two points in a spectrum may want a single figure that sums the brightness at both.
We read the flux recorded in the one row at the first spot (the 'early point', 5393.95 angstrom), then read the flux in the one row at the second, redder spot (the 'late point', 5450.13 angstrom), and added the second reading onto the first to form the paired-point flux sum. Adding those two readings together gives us 78.0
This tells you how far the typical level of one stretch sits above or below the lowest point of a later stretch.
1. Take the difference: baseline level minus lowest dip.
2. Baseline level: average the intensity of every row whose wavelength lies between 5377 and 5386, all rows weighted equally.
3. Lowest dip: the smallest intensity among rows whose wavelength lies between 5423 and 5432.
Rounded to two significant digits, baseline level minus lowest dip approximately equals 5.0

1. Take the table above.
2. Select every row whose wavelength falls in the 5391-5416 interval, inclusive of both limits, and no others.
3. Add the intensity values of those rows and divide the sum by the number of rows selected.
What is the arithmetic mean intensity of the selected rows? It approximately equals 38.6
